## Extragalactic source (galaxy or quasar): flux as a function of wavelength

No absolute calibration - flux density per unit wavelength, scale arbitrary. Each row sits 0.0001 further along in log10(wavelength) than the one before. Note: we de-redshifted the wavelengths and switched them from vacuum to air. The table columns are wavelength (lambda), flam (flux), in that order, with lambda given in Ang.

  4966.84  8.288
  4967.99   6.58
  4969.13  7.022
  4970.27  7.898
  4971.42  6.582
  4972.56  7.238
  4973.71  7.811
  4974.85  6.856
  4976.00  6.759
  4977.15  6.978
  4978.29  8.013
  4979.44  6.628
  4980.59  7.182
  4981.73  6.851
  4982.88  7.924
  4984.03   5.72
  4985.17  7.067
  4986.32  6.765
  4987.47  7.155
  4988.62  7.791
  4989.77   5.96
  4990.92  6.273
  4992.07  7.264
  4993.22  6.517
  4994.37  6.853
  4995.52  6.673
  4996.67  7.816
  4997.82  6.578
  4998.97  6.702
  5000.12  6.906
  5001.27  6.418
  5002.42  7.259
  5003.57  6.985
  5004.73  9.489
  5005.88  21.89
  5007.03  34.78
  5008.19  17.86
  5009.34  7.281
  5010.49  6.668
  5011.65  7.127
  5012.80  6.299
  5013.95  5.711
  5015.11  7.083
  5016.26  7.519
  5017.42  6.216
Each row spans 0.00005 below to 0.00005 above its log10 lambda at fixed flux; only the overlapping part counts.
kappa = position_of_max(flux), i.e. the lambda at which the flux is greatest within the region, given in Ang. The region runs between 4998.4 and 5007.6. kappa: 5007.03 Ang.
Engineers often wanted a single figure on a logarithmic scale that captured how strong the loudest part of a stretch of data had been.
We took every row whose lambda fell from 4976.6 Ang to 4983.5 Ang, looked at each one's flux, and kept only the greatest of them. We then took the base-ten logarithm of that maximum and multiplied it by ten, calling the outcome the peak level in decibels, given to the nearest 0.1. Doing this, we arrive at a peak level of 9.0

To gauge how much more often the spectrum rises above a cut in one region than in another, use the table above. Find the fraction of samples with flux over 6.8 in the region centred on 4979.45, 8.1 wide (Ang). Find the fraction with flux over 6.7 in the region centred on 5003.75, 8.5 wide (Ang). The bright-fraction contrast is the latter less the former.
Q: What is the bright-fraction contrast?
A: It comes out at 0.14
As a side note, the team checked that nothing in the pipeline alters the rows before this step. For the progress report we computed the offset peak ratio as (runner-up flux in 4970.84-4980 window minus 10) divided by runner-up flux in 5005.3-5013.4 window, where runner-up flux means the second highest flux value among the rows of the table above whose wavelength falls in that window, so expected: -0.100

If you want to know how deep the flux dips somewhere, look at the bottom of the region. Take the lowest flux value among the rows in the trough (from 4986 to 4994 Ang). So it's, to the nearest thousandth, 5.960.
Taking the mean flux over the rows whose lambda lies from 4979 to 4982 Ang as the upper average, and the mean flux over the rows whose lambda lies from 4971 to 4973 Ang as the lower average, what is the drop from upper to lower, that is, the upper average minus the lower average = 0.0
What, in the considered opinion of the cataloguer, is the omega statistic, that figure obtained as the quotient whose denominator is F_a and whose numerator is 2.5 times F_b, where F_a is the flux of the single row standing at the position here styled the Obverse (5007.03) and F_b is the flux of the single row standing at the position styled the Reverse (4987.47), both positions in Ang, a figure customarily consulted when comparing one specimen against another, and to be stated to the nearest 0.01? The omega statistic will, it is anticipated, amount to 0.51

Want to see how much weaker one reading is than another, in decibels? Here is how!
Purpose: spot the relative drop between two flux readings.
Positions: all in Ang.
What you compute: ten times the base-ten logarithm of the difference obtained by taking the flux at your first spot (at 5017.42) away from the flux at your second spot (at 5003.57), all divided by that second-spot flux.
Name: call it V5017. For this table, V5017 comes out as -9.6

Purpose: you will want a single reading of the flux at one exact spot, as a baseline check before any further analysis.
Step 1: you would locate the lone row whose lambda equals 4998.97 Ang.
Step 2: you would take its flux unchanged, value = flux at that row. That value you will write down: 6.702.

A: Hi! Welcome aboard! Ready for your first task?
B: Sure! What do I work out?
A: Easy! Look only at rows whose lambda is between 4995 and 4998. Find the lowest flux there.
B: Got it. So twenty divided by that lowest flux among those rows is 3.040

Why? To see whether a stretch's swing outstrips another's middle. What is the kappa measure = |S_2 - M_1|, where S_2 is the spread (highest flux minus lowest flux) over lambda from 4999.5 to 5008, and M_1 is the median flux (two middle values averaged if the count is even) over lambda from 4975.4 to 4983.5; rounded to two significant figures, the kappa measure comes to 21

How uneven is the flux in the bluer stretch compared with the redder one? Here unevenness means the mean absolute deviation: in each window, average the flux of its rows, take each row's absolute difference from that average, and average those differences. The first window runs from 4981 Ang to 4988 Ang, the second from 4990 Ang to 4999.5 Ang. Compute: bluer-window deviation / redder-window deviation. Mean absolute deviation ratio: 1.31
